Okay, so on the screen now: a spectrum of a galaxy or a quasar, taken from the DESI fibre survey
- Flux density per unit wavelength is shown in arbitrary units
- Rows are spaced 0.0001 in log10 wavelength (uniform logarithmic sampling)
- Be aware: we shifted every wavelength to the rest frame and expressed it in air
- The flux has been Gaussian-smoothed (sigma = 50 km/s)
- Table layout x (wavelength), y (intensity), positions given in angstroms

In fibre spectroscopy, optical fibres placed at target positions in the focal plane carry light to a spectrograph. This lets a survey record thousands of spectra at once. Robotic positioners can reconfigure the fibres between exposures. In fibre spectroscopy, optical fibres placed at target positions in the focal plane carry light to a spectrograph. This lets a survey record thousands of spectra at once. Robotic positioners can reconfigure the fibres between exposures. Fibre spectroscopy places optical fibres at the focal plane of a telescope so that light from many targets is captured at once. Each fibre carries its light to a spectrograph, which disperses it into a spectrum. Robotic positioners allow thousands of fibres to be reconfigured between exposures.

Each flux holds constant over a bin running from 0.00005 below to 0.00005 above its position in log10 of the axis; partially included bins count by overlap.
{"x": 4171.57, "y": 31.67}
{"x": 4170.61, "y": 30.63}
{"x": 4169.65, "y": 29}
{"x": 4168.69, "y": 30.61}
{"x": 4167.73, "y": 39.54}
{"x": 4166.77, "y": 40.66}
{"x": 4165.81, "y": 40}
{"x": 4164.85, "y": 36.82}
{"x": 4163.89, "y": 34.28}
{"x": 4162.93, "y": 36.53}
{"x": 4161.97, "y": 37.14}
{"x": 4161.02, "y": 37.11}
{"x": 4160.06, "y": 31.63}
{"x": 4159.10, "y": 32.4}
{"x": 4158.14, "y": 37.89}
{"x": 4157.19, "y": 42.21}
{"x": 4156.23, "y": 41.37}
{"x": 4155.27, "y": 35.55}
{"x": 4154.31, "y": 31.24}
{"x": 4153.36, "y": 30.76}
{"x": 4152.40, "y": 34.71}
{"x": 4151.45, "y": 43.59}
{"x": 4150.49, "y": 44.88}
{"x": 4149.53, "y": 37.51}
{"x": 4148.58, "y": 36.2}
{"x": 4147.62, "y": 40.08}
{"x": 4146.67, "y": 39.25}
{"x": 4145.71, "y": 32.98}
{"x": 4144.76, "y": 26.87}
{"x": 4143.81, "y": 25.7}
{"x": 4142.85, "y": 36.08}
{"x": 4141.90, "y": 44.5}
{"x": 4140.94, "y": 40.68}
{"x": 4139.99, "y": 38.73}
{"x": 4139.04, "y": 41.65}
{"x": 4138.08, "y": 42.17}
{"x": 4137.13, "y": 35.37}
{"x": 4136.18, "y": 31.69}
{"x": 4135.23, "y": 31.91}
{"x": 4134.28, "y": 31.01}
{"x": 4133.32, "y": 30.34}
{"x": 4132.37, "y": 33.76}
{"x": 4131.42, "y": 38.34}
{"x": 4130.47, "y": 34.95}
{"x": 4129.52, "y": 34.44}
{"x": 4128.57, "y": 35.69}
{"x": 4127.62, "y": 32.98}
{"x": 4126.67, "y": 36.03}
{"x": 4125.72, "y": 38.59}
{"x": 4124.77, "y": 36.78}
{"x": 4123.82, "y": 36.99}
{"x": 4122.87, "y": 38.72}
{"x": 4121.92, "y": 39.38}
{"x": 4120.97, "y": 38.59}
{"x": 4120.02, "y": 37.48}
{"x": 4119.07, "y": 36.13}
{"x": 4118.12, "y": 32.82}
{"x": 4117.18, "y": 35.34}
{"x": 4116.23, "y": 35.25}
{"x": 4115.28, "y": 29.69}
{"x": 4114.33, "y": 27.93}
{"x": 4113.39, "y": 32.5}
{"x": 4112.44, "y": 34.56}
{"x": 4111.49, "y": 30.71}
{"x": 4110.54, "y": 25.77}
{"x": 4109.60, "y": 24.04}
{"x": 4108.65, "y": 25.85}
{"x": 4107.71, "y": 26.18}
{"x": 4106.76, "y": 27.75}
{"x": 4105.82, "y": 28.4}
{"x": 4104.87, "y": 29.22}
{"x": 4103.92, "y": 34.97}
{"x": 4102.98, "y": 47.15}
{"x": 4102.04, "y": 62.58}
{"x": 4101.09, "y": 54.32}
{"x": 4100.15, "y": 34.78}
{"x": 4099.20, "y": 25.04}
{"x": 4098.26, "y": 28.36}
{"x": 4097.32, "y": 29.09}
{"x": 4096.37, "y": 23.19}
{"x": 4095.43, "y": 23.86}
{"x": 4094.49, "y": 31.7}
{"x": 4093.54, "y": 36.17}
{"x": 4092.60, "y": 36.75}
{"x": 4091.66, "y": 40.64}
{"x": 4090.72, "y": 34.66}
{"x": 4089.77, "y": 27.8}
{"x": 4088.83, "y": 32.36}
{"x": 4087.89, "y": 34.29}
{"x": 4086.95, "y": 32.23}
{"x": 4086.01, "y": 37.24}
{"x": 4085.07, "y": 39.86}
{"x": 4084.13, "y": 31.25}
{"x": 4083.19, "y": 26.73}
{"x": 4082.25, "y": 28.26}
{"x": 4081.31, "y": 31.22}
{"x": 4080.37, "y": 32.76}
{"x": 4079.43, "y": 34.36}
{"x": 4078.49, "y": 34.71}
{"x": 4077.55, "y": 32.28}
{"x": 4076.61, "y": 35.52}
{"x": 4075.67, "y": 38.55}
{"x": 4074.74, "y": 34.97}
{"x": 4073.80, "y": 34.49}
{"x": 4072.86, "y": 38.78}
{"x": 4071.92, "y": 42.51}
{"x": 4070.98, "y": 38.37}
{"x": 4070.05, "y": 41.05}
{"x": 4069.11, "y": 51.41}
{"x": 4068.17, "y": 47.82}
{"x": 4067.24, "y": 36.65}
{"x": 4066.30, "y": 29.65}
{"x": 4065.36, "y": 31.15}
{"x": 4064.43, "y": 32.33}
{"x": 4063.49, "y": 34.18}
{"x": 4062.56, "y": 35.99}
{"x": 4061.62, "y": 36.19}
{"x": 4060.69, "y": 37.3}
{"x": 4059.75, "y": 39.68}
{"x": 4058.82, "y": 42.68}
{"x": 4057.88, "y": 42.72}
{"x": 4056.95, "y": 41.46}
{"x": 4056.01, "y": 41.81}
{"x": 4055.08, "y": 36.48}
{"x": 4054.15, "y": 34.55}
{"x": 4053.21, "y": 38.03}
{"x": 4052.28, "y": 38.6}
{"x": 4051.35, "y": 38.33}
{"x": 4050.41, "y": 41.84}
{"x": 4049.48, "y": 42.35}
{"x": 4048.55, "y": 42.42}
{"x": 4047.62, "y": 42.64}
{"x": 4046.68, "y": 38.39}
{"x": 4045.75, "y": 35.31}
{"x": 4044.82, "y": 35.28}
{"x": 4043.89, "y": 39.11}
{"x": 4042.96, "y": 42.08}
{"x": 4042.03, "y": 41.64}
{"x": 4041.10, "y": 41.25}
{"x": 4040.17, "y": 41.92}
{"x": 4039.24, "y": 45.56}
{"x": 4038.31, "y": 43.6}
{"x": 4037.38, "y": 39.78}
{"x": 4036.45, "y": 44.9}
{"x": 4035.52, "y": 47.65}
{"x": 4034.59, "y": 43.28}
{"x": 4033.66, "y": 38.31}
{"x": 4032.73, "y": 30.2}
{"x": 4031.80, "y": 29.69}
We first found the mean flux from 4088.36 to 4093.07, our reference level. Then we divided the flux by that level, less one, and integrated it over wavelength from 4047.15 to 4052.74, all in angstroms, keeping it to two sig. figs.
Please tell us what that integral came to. 1.1 angstroms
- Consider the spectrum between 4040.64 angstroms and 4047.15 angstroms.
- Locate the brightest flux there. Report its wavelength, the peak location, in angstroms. 4042.96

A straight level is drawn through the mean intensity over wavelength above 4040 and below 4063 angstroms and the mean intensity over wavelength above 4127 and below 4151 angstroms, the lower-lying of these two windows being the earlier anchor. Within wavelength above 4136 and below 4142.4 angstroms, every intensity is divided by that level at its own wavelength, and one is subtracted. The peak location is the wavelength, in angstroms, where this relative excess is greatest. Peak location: 4141.90 angstroms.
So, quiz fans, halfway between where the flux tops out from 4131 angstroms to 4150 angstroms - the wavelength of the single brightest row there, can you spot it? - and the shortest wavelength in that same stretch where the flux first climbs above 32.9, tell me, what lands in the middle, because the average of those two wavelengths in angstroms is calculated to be 4136.7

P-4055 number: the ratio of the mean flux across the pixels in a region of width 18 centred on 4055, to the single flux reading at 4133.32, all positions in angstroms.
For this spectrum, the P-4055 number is 1.29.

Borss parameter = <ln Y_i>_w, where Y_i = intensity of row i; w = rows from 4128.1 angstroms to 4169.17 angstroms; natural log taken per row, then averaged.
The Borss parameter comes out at 3.58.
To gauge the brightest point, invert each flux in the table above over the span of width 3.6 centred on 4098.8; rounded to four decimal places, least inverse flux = 0.0288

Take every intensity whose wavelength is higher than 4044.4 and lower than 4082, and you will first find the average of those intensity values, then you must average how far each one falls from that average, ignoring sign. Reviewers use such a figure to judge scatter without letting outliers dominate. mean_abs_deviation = 3.6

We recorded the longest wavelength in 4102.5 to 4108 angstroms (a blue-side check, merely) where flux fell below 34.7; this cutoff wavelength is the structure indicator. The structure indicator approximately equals 4107.71 angstroms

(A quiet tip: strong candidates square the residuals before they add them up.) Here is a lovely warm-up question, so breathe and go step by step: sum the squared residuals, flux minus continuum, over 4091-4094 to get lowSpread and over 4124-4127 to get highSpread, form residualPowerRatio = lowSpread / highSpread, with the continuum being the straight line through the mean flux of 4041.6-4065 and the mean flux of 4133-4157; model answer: 3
